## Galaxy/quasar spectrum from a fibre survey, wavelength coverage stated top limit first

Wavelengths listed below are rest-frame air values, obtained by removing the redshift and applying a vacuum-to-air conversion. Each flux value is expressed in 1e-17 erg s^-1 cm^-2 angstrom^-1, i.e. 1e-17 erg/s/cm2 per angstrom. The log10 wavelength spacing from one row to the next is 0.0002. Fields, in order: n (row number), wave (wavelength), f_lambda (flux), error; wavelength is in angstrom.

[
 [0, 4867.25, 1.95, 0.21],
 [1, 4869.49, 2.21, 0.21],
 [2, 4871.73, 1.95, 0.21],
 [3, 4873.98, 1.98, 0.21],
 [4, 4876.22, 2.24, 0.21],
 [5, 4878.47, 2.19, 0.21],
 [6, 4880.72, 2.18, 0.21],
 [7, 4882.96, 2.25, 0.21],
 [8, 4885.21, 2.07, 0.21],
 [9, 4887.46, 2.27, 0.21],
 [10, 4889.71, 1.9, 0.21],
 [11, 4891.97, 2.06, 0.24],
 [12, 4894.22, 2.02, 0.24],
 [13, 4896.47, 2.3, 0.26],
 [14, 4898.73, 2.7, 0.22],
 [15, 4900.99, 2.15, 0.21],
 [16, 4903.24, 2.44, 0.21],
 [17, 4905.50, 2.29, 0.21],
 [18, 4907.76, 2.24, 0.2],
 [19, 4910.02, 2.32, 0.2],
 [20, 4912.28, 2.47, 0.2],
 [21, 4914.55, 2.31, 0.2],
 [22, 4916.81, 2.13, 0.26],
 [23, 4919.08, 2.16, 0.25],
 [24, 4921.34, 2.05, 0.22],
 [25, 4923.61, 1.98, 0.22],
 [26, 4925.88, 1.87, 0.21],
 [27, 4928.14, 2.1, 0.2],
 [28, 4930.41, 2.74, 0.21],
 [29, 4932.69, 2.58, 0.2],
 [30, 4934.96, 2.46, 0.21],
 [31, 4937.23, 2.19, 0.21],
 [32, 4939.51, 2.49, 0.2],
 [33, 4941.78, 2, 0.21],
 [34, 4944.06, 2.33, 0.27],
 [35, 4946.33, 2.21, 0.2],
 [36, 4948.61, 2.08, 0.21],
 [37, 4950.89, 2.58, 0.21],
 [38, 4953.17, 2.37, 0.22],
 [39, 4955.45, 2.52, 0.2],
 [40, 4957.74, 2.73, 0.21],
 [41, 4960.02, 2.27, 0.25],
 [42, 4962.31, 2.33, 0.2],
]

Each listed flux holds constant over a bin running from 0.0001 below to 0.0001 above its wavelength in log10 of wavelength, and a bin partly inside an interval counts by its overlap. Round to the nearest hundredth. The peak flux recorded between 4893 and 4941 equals 2.74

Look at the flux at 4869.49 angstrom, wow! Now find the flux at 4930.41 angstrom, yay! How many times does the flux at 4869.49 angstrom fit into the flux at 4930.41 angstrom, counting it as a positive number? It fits 1.24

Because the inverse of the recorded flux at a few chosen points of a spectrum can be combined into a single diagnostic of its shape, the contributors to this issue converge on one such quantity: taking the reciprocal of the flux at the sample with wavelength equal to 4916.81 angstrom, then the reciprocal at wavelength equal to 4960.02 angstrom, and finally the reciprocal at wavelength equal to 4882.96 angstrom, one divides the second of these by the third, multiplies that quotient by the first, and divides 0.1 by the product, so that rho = 0.21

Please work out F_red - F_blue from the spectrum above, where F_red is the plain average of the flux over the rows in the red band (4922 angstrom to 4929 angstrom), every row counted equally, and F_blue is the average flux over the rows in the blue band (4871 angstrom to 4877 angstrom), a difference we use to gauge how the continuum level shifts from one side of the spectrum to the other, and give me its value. -0.07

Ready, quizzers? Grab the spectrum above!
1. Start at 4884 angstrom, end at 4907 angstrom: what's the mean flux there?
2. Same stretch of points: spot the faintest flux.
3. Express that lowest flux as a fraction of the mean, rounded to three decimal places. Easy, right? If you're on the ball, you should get 0.856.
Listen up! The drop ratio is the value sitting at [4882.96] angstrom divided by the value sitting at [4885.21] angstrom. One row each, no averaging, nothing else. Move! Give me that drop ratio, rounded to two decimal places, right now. 1.09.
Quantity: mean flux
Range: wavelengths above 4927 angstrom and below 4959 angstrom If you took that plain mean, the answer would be 2.38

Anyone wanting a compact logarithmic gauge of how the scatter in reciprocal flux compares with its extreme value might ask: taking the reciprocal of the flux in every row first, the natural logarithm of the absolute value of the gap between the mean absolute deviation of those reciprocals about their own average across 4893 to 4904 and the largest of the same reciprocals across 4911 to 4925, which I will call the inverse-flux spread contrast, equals -0.76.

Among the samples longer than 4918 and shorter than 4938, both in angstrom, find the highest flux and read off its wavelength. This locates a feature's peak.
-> 4930.41 angstrom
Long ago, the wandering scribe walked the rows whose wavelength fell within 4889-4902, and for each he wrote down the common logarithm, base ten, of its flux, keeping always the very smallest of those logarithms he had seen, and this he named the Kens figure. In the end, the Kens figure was 0.279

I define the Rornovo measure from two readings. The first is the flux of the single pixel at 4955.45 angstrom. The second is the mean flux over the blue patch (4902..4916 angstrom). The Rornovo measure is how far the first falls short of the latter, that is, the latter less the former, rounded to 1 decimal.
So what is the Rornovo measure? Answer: -0.2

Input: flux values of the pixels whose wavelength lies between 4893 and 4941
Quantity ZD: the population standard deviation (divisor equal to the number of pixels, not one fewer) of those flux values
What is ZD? 0.228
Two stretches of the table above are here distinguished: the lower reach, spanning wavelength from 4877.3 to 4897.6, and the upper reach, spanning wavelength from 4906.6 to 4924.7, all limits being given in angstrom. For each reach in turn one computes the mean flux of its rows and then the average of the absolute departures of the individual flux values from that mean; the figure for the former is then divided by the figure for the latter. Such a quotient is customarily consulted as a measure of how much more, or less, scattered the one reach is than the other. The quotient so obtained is 0.87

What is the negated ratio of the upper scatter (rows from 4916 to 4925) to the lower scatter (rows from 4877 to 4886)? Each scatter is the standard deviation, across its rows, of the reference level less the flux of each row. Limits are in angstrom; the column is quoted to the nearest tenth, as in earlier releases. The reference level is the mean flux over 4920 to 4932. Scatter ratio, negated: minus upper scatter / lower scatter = -1.1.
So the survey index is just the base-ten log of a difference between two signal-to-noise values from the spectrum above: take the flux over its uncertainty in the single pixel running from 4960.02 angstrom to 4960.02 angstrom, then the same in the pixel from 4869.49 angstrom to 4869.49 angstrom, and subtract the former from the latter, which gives 0.16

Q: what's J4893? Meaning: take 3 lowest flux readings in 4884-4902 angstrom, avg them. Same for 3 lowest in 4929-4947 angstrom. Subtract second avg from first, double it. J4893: -0.28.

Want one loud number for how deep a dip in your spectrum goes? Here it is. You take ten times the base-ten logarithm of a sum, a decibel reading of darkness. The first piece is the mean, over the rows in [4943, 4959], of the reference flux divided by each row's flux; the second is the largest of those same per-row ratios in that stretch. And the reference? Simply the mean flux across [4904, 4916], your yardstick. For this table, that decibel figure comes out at 3.2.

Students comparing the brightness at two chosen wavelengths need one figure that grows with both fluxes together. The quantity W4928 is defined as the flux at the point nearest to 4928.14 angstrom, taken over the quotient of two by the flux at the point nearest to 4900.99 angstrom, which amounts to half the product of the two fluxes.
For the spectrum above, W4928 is 2.26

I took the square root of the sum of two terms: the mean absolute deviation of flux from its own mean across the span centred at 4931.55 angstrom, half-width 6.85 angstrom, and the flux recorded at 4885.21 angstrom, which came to 1.53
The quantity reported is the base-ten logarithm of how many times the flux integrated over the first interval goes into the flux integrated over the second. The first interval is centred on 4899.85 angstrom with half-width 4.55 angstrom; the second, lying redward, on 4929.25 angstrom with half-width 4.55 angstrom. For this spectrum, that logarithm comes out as -0.01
